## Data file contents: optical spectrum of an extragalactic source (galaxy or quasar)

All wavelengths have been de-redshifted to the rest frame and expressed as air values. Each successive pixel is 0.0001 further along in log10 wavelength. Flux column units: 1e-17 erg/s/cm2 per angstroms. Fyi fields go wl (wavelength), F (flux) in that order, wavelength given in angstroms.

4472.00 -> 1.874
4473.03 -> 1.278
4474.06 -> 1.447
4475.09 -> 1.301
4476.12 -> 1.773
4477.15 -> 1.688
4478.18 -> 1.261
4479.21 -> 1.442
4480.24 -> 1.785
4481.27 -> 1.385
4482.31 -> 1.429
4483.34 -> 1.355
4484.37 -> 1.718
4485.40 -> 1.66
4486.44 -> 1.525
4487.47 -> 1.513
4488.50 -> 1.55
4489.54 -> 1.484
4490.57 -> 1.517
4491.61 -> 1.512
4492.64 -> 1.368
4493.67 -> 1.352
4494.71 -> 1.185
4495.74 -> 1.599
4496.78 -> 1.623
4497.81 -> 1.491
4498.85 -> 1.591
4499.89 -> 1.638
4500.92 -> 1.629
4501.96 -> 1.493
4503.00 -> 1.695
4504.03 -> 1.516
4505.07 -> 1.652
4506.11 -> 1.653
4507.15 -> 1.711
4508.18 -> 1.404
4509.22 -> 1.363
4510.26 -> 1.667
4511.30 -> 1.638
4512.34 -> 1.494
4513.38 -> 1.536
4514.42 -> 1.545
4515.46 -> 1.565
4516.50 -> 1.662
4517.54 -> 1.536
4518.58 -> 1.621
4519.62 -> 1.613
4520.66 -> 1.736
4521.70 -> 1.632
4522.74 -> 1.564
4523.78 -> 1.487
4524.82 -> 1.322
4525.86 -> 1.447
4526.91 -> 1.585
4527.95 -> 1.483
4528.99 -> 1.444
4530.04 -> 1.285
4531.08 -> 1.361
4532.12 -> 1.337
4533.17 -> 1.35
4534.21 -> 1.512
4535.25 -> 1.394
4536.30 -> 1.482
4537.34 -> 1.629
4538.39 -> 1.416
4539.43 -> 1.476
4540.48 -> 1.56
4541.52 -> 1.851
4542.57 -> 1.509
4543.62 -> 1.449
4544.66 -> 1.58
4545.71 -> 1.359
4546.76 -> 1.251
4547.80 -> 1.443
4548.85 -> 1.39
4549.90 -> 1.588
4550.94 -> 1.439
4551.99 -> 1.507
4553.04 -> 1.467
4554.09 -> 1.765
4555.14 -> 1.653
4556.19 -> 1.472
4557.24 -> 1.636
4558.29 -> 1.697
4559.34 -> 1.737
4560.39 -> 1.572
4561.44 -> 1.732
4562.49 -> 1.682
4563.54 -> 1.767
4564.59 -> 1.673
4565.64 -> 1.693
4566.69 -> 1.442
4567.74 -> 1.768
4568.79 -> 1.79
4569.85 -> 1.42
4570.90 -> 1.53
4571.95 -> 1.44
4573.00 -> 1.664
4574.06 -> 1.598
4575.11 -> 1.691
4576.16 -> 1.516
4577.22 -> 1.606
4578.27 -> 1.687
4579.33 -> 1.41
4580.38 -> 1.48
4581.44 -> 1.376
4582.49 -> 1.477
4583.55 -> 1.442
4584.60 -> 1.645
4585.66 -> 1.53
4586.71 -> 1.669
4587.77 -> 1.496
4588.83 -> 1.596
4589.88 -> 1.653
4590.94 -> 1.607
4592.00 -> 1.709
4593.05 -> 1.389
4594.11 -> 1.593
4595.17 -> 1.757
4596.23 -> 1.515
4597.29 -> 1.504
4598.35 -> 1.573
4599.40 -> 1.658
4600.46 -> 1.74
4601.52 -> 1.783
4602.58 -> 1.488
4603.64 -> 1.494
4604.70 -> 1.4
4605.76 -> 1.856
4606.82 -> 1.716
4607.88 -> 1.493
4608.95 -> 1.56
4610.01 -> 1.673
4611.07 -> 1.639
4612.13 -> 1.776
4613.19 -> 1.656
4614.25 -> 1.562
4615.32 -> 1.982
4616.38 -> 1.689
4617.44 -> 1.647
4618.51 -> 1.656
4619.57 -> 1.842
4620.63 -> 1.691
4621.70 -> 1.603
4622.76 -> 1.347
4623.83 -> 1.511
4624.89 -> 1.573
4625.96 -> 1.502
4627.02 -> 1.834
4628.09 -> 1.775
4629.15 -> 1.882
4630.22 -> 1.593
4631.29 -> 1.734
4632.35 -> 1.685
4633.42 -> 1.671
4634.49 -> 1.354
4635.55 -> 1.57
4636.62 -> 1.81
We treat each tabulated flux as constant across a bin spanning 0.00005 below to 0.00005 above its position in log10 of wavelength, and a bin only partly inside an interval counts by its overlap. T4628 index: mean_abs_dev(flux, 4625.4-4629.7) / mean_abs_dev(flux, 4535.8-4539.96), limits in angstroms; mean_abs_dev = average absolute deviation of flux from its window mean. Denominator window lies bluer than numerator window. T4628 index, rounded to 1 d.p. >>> 1.9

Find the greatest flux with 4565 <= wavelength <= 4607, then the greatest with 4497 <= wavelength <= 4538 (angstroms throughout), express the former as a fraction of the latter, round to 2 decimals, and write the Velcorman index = 1.07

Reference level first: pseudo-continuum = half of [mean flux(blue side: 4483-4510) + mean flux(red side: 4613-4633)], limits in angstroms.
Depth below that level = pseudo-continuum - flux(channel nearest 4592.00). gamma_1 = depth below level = -0.11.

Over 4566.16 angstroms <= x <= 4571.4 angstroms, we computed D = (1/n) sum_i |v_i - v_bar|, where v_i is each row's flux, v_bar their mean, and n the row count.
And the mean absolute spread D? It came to 0.15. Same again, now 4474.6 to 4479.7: 0.19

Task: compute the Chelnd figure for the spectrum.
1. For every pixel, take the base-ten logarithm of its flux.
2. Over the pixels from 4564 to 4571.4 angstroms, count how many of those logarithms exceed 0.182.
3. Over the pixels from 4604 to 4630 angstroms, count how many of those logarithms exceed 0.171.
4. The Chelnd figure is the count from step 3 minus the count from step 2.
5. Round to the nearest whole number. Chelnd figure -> 17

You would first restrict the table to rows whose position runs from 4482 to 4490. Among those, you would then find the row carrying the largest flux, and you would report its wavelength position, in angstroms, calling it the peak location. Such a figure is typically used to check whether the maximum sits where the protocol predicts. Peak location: 4484.37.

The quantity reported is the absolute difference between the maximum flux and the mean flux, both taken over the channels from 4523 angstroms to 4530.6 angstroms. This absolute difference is 0.15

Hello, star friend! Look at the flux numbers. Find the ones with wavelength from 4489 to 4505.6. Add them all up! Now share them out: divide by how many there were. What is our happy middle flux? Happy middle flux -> 1.52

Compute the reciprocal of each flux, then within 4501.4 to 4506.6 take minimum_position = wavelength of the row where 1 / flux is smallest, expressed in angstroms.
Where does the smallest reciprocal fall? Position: 4503.00 angstroms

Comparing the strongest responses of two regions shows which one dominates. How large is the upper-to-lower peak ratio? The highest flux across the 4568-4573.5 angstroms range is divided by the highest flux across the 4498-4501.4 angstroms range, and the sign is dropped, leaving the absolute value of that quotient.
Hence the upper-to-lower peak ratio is 1.09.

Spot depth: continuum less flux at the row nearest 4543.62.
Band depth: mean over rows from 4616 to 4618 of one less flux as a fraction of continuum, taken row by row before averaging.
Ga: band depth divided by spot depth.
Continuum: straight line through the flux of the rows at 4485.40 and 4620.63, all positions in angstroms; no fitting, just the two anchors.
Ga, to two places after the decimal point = 0.06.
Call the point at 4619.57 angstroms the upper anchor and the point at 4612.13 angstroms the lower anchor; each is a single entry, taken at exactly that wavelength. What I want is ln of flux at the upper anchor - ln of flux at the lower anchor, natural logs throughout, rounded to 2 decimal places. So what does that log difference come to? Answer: 0.04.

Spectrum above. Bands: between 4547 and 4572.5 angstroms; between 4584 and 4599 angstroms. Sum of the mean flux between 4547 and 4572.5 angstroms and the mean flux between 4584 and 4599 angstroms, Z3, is 3.18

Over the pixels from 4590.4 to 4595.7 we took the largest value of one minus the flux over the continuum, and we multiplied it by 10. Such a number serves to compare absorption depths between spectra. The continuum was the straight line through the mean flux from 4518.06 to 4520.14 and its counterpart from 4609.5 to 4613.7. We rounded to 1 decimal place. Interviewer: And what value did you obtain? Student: 1.7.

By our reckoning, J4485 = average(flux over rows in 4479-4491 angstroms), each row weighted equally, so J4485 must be 1.53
